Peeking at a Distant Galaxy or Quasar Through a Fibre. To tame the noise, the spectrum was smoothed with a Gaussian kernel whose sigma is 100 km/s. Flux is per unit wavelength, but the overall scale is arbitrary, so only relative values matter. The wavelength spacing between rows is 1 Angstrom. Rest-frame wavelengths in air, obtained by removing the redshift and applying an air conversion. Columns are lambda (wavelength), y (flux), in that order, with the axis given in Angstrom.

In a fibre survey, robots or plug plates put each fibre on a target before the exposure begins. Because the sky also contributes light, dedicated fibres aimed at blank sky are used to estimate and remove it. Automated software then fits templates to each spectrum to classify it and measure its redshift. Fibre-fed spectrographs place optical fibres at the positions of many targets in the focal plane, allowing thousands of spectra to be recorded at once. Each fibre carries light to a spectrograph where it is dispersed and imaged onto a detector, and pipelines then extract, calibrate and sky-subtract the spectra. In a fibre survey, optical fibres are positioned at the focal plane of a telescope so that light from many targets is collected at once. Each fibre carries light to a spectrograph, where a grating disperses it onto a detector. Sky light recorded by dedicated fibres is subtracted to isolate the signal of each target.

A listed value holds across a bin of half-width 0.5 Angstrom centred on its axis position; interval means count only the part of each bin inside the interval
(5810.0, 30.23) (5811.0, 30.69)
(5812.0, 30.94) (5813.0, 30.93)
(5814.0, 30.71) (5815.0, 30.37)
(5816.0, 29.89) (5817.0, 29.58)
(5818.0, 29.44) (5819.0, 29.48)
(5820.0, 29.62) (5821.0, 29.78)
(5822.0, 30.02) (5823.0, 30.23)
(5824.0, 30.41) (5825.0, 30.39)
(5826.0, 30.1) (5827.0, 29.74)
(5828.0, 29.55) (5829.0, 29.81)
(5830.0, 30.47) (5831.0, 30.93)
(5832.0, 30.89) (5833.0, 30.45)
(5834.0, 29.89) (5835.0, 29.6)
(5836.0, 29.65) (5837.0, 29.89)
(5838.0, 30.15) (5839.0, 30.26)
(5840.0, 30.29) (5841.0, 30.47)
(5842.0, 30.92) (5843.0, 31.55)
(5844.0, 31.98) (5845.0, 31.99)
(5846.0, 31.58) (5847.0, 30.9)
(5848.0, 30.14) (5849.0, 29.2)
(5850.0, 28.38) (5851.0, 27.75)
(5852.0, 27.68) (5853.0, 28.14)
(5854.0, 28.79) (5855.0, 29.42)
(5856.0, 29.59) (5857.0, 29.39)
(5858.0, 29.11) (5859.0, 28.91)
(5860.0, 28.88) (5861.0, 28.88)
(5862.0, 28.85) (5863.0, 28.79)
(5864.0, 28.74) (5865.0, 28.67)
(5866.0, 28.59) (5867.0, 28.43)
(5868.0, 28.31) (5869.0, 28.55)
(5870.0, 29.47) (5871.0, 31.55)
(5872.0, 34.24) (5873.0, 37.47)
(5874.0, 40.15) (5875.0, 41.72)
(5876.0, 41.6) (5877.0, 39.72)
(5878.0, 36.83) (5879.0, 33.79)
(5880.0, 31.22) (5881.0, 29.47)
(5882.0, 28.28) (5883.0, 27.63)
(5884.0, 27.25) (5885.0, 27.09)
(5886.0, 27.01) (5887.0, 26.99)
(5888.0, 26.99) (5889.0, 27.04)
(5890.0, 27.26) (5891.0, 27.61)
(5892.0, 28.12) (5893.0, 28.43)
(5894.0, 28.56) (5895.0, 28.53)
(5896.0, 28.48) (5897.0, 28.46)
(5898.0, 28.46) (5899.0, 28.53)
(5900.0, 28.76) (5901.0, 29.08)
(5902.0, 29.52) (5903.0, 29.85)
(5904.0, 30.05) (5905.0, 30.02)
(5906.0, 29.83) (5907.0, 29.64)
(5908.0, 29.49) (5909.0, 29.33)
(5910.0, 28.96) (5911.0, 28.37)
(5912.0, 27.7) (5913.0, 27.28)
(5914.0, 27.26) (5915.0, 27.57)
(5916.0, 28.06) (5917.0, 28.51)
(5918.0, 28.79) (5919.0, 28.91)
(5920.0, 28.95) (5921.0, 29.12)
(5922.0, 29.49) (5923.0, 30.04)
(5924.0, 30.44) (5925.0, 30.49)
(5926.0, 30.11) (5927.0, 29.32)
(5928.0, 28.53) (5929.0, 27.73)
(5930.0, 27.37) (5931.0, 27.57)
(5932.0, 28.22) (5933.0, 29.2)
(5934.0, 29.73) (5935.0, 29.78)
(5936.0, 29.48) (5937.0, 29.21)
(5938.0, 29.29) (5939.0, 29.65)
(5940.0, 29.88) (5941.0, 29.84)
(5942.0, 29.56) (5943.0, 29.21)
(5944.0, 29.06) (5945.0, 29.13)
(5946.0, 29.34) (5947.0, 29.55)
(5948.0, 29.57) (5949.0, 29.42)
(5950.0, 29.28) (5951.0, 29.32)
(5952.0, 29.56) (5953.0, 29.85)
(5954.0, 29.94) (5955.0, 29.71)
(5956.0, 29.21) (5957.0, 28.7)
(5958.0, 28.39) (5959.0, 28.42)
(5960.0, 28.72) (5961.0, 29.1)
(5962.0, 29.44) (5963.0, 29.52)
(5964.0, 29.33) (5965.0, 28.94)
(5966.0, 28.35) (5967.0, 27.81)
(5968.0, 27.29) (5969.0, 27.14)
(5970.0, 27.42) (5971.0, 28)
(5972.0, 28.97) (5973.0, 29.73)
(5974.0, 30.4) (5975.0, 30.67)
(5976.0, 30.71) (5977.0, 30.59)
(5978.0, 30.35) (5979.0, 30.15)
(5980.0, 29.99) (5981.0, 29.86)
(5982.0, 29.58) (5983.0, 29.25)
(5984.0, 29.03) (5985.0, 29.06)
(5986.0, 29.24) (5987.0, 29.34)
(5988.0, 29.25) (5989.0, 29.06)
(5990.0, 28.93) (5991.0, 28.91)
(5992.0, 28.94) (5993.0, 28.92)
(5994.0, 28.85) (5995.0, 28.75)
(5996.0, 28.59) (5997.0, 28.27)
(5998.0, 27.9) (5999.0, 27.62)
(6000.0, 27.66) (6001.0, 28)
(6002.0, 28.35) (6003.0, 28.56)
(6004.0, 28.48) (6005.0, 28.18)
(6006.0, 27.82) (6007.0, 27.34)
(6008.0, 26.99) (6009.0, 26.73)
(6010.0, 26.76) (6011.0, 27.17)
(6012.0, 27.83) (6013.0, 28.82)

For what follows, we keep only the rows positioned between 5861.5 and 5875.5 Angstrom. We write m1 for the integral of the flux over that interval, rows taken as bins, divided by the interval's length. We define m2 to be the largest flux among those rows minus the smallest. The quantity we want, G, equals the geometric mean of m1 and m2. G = 20.6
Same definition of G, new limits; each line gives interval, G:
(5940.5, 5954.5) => 5.1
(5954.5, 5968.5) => 8.3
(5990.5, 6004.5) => 6.1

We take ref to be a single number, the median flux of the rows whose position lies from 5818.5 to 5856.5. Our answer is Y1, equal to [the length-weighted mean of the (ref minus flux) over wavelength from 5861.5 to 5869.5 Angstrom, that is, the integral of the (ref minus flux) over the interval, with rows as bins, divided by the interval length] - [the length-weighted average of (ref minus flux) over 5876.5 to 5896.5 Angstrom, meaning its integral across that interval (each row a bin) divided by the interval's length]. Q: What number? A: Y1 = 0.7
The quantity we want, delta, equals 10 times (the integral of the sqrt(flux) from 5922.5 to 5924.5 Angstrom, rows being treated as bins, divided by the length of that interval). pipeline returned 55.0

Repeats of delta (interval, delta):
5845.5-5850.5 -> 54.8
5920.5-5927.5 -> 54.6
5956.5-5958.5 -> 53.4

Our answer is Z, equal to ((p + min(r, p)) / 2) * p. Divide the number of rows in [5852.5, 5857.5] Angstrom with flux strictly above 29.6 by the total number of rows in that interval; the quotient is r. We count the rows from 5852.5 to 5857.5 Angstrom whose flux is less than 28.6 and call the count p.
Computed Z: 0.5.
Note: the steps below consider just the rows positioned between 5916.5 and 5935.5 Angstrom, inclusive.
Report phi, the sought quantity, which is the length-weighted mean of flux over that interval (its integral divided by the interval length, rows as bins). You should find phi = 29.1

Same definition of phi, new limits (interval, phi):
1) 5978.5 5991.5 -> 29.4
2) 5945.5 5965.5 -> 29.3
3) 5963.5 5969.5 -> 28.1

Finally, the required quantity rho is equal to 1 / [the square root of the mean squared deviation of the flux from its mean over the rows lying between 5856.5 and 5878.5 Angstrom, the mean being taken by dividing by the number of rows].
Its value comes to 0.2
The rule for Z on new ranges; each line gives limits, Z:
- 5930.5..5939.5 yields 2.3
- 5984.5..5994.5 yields 0.0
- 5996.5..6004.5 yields 32.0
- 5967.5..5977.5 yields 9.0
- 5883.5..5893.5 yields 50.0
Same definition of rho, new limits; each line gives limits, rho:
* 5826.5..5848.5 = 1.4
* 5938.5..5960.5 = 2.3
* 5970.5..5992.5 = 1.4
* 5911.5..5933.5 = 1.0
